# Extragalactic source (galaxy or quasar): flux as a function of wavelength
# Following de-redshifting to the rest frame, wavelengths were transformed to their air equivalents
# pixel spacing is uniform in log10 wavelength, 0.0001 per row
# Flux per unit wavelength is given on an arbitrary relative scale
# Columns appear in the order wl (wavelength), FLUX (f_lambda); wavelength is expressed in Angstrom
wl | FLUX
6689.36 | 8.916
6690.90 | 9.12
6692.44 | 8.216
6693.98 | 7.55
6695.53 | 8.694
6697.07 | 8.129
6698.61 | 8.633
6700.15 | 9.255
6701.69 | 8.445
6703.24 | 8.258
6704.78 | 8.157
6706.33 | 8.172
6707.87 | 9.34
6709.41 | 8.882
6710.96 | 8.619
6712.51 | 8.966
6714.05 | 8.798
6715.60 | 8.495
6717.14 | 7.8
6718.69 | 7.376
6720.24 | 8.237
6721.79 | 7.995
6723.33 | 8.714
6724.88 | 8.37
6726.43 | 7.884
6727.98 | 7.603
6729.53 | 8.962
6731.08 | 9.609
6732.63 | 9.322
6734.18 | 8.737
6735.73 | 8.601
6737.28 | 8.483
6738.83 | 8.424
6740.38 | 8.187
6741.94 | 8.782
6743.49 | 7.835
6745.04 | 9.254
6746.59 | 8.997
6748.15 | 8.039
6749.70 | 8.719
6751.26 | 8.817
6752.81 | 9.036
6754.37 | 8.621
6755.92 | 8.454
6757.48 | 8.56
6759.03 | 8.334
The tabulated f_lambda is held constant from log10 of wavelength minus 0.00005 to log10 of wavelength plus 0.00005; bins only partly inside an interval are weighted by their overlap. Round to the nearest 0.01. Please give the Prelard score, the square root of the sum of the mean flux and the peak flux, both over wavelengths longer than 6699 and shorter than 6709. 4.24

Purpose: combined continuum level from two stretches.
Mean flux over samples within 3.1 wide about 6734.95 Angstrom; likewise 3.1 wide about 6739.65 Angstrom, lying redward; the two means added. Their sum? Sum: 17.0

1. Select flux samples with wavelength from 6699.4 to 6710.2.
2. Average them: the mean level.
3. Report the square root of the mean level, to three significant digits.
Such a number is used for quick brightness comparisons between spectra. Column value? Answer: 2.94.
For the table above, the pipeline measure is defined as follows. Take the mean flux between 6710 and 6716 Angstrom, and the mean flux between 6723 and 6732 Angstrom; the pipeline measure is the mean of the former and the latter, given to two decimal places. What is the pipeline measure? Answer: 8.62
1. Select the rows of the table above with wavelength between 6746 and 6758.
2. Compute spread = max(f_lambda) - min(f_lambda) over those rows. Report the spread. 1.00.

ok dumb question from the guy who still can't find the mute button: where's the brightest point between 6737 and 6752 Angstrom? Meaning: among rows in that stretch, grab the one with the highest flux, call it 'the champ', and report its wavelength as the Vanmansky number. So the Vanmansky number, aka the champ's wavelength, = 6745.04 Angstrom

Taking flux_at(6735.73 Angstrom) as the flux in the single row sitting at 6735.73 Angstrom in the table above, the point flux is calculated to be 8.601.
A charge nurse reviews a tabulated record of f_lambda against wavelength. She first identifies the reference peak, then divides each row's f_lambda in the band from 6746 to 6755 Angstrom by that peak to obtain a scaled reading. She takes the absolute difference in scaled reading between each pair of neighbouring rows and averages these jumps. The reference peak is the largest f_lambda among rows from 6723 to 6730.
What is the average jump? 0.053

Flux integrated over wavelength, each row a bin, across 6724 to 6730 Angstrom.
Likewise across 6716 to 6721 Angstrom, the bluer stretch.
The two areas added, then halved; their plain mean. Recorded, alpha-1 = 44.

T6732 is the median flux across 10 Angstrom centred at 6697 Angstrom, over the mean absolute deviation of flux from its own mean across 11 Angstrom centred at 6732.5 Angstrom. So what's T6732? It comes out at 18.3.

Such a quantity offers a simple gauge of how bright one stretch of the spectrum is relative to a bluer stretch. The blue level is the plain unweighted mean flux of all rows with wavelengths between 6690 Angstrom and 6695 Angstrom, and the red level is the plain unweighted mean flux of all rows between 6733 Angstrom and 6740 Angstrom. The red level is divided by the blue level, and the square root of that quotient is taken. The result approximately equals 1.016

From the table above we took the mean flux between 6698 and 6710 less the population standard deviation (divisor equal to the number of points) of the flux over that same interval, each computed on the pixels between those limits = 8.20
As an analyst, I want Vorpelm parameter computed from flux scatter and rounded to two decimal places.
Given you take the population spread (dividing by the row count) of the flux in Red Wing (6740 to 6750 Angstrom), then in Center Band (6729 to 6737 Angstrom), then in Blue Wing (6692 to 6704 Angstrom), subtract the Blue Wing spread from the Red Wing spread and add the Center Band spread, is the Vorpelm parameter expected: 0.40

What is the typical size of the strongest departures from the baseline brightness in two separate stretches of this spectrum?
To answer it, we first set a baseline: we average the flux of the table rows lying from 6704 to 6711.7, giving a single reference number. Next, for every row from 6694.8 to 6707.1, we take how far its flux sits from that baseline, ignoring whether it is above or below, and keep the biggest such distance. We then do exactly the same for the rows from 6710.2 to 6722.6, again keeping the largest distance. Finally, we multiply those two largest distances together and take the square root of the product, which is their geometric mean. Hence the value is 0.88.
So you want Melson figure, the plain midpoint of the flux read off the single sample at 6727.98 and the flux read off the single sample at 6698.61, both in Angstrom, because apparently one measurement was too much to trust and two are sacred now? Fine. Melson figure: 8.12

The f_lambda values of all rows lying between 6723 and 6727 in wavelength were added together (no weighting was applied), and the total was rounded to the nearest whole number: 25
